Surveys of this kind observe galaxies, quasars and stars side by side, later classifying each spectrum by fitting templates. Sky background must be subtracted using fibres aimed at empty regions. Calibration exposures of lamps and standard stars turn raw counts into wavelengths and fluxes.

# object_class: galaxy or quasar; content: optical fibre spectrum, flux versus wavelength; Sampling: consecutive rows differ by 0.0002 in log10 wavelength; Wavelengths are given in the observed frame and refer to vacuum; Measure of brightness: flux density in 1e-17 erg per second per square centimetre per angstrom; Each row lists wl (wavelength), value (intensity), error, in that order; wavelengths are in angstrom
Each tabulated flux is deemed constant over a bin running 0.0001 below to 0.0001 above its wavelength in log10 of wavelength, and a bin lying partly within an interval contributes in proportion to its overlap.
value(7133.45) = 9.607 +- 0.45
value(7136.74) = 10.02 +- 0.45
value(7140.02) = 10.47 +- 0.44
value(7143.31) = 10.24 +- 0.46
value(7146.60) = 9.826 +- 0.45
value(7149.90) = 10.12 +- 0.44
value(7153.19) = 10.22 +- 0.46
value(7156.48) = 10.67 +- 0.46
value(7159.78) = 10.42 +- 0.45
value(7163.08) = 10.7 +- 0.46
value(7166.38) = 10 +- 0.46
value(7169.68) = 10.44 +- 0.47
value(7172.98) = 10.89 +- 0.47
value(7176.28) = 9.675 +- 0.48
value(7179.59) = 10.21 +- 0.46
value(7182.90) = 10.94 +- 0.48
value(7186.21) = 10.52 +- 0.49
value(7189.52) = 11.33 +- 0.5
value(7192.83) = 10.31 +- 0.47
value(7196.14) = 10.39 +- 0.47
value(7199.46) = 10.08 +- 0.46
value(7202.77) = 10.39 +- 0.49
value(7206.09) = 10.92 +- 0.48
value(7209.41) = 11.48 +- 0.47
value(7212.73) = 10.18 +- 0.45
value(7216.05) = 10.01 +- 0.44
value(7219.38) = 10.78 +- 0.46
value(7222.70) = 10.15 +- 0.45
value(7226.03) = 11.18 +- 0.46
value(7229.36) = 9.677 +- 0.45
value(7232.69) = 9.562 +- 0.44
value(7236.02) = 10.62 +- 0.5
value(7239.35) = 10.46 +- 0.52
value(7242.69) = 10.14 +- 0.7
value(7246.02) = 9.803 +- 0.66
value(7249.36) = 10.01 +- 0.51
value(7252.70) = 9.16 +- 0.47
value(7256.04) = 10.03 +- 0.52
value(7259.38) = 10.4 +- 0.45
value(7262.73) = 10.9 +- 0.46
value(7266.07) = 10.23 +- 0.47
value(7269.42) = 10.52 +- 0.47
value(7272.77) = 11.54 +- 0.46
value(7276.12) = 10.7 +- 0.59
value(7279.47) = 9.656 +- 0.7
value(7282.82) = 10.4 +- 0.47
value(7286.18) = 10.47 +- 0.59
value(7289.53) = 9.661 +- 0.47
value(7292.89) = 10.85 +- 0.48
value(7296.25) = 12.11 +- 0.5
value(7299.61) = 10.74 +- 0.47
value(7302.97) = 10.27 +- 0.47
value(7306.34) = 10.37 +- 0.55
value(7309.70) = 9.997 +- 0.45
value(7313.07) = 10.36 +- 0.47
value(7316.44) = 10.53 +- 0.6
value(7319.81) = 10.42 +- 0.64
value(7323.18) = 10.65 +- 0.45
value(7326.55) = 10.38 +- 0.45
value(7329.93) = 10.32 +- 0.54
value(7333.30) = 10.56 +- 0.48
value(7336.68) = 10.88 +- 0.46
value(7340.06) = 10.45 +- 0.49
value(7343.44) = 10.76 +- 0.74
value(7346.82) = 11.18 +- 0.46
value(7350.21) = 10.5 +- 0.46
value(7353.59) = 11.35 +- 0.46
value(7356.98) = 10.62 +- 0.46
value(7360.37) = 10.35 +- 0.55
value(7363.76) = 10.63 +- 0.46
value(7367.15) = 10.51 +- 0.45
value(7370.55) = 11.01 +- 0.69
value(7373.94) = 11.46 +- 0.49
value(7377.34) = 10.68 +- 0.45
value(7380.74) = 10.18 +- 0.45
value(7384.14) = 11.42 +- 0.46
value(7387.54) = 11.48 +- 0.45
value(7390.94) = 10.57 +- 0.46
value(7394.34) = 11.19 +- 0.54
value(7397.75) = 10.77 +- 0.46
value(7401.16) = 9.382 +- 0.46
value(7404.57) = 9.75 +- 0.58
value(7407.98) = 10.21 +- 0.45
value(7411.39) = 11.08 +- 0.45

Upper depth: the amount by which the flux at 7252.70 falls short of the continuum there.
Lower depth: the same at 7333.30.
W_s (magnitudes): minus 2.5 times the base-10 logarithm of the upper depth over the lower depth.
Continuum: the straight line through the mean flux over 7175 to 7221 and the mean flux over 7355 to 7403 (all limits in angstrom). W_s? -2.7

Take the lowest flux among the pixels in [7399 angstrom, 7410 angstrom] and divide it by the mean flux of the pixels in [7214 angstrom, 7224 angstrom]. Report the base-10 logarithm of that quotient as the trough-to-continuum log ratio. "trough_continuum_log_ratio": -0.041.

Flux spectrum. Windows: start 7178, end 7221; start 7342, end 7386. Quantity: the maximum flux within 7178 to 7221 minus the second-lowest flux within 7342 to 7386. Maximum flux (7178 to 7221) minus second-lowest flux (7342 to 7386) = 1.13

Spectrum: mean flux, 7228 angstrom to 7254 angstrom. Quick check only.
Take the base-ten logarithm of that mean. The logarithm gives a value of 1.00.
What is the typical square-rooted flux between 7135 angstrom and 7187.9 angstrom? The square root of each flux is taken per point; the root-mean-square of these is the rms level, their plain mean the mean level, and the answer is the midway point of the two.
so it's 3.21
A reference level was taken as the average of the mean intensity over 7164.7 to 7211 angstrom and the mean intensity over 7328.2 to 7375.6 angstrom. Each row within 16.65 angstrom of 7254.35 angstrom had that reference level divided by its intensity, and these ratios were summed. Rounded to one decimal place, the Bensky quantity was 10.5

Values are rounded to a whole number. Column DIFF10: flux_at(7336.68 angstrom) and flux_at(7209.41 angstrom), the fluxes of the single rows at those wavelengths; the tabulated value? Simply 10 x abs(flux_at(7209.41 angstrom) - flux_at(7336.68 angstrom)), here 6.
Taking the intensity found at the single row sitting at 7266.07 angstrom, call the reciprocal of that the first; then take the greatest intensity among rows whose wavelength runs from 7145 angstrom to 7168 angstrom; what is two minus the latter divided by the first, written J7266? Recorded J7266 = -107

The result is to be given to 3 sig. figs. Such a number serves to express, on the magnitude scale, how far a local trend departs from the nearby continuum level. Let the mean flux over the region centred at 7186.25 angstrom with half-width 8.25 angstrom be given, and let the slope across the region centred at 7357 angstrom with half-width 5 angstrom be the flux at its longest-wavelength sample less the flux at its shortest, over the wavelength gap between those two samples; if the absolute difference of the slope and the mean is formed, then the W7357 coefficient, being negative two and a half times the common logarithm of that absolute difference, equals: -2.58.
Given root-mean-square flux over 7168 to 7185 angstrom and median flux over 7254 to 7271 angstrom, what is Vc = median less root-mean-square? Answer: -0.04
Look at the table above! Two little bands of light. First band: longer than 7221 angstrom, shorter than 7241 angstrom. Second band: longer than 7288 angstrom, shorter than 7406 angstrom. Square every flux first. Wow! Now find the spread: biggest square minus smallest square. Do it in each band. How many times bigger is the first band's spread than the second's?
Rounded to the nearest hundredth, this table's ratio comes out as 0.57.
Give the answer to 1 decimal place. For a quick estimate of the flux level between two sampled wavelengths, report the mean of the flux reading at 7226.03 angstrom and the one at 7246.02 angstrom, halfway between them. 10.5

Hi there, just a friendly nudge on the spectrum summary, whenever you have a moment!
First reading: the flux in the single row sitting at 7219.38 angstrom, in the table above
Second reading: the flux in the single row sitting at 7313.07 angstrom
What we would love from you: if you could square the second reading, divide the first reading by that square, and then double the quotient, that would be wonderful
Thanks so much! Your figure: 0.201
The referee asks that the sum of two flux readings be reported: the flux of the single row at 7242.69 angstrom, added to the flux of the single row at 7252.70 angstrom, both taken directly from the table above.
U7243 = 19.30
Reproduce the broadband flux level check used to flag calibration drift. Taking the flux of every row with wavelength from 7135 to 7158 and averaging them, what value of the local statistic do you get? 10.2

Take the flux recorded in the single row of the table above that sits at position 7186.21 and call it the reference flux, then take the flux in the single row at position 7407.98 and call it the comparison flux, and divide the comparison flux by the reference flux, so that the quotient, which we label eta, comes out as 0.97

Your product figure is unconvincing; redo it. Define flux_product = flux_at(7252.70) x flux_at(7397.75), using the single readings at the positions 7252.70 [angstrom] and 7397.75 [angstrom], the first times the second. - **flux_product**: 99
